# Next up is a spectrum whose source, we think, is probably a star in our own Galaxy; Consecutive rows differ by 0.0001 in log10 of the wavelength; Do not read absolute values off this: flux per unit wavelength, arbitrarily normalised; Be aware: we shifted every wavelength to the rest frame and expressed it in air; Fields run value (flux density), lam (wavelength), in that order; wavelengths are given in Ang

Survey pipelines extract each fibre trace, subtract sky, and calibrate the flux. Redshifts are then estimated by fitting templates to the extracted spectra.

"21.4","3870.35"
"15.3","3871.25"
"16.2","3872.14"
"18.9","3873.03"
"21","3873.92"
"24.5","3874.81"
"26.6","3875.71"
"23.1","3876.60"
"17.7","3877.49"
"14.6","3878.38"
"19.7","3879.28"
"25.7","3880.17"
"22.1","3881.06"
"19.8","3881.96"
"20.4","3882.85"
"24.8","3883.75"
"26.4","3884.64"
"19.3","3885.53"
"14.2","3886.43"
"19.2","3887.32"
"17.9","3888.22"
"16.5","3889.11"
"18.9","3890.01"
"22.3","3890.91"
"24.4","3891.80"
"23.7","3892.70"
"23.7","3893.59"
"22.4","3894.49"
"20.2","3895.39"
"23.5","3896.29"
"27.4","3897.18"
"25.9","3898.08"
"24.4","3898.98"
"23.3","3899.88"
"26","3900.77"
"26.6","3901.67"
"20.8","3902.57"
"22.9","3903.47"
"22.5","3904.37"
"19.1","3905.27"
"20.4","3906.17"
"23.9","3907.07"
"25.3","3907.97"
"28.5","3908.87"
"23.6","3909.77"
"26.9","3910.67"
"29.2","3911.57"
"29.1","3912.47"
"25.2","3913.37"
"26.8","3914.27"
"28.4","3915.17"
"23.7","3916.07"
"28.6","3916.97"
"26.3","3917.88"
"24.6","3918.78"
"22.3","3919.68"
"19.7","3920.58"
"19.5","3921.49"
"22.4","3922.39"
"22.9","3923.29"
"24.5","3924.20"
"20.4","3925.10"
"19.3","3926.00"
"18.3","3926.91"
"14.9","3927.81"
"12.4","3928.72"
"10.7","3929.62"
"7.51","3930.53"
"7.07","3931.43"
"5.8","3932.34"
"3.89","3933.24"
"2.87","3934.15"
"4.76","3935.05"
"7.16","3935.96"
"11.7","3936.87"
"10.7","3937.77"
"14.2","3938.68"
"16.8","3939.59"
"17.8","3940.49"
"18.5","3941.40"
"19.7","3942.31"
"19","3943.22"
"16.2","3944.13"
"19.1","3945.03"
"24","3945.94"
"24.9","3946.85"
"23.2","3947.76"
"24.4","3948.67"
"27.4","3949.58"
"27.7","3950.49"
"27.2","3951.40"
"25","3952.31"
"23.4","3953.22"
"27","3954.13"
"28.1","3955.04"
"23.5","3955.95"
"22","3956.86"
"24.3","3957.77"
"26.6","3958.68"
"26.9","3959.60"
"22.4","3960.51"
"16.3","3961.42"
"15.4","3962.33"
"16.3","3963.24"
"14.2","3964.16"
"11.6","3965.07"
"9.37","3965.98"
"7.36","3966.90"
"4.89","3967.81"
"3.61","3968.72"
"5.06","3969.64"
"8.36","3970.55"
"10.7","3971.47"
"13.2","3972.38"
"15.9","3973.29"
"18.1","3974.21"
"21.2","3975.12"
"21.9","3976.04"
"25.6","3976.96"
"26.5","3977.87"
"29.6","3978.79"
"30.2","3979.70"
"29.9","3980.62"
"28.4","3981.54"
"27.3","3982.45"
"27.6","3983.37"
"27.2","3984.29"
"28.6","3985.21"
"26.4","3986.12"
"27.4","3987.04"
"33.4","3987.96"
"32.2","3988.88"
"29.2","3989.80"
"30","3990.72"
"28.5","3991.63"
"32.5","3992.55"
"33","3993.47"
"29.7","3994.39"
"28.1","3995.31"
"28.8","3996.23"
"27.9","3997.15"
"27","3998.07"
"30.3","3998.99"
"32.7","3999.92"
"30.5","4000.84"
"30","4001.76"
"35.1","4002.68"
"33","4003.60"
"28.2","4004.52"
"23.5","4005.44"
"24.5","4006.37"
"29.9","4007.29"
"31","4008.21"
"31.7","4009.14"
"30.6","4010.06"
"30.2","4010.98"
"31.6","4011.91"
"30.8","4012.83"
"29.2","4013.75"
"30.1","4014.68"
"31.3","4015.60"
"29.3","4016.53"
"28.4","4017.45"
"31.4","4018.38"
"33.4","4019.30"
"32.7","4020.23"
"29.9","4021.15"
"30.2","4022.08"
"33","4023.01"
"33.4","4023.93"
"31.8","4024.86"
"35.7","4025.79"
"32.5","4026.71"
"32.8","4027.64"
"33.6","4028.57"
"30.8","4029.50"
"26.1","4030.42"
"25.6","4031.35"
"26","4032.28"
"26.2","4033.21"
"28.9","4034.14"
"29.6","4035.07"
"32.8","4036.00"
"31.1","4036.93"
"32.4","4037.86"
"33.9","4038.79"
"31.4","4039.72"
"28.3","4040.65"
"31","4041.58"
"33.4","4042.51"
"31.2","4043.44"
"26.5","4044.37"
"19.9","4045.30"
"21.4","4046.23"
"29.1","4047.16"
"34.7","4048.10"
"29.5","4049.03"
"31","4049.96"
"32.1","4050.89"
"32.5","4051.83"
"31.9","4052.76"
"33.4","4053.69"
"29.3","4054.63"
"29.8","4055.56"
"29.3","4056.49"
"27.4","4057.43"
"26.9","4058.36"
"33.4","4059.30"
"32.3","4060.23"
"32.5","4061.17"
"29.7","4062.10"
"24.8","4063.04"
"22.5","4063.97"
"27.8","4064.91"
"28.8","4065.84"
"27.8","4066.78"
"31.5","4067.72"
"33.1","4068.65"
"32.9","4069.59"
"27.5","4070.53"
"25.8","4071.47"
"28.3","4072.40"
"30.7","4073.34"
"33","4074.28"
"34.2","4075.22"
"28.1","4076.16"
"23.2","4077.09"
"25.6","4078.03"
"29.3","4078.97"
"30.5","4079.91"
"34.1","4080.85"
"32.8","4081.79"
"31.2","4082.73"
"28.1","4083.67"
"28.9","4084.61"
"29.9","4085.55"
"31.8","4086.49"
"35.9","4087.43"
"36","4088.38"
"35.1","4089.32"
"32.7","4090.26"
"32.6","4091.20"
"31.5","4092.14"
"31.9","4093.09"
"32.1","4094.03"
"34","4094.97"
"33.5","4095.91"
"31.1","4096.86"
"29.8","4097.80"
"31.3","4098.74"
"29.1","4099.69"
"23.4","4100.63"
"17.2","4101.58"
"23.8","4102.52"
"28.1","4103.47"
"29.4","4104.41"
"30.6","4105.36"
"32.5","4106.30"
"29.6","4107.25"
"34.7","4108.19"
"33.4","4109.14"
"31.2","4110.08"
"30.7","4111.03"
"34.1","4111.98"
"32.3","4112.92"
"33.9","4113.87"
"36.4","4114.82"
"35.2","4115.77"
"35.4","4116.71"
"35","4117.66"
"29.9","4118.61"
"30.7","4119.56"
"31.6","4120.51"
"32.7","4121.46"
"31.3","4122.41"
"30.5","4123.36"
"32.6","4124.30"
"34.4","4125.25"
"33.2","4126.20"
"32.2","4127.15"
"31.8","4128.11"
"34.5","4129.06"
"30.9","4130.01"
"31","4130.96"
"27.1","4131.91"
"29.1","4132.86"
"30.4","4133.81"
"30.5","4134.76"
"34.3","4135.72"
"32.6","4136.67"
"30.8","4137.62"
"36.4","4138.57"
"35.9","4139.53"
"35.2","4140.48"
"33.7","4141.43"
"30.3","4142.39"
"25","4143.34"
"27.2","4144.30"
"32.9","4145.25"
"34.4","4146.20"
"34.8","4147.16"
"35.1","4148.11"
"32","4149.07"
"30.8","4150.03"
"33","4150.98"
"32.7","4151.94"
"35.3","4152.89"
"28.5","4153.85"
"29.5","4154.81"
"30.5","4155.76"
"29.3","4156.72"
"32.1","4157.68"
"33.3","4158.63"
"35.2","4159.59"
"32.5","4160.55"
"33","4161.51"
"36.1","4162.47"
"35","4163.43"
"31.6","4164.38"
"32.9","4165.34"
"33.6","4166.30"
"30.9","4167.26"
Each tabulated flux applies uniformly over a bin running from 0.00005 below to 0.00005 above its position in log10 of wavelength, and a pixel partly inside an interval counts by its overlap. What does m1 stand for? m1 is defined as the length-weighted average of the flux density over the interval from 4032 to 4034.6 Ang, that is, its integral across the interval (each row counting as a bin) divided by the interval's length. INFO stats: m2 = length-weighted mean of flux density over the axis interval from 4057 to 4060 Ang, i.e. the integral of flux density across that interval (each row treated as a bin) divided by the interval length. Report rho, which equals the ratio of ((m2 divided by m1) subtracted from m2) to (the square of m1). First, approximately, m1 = 27.1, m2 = 30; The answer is 0.039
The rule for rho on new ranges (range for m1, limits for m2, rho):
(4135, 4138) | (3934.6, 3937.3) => 0.007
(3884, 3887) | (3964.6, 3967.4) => 0.022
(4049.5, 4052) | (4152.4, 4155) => 0.030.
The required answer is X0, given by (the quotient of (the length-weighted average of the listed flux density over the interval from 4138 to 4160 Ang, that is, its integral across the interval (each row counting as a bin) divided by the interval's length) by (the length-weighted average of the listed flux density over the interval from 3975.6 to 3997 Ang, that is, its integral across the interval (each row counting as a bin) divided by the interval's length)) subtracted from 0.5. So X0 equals -0.6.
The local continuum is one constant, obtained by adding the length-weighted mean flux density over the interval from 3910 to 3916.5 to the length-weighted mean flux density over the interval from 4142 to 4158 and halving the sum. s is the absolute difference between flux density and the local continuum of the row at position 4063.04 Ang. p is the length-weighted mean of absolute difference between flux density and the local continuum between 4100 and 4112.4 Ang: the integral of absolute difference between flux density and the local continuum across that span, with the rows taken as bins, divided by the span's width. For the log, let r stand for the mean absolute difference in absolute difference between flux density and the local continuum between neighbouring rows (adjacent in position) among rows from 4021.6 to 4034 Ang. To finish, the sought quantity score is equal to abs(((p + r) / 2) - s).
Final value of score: 1.79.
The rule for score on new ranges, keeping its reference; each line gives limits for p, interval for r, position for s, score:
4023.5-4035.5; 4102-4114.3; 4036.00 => 0.97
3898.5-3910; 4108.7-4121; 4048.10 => 1.91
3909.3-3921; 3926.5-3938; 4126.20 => 1.26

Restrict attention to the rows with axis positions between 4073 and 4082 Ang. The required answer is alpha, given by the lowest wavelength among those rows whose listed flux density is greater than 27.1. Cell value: 4073.34 Ang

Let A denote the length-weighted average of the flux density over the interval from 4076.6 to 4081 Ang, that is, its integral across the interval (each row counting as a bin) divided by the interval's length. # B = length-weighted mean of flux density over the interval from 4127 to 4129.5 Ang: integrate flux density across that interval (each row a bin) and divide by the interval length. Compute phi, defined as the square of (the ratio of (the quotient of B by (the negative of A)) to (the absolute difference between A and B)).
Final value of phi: 0.06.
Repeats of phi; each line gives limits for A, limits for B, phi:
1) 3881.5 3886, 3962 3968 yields 0.00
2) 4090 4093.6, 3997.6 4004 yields 1.07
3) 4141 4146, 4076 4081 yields 0.25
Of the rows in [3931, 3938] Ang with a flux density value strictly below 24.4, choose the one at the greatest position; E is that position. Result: 3937.77 Ang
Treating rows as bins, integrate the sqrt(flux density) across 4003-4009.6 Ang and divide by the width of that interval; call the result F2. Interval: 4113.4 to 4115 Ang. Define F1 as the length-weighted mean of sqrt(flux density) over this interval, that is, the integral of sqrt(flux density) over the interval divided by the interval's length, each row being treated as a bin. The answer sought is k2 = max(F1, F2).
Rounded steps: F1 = 5.90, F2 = 5.37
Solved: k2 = 5.90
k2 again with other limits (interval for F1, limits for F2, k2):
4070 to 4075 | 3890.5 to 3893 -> 5.41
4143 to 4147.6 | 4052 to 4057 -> 5.55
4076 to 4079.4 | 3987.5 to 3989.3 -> 5.72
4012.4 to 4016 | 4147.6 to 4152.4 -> 5.72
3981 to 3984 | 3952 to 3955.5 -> 5.27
